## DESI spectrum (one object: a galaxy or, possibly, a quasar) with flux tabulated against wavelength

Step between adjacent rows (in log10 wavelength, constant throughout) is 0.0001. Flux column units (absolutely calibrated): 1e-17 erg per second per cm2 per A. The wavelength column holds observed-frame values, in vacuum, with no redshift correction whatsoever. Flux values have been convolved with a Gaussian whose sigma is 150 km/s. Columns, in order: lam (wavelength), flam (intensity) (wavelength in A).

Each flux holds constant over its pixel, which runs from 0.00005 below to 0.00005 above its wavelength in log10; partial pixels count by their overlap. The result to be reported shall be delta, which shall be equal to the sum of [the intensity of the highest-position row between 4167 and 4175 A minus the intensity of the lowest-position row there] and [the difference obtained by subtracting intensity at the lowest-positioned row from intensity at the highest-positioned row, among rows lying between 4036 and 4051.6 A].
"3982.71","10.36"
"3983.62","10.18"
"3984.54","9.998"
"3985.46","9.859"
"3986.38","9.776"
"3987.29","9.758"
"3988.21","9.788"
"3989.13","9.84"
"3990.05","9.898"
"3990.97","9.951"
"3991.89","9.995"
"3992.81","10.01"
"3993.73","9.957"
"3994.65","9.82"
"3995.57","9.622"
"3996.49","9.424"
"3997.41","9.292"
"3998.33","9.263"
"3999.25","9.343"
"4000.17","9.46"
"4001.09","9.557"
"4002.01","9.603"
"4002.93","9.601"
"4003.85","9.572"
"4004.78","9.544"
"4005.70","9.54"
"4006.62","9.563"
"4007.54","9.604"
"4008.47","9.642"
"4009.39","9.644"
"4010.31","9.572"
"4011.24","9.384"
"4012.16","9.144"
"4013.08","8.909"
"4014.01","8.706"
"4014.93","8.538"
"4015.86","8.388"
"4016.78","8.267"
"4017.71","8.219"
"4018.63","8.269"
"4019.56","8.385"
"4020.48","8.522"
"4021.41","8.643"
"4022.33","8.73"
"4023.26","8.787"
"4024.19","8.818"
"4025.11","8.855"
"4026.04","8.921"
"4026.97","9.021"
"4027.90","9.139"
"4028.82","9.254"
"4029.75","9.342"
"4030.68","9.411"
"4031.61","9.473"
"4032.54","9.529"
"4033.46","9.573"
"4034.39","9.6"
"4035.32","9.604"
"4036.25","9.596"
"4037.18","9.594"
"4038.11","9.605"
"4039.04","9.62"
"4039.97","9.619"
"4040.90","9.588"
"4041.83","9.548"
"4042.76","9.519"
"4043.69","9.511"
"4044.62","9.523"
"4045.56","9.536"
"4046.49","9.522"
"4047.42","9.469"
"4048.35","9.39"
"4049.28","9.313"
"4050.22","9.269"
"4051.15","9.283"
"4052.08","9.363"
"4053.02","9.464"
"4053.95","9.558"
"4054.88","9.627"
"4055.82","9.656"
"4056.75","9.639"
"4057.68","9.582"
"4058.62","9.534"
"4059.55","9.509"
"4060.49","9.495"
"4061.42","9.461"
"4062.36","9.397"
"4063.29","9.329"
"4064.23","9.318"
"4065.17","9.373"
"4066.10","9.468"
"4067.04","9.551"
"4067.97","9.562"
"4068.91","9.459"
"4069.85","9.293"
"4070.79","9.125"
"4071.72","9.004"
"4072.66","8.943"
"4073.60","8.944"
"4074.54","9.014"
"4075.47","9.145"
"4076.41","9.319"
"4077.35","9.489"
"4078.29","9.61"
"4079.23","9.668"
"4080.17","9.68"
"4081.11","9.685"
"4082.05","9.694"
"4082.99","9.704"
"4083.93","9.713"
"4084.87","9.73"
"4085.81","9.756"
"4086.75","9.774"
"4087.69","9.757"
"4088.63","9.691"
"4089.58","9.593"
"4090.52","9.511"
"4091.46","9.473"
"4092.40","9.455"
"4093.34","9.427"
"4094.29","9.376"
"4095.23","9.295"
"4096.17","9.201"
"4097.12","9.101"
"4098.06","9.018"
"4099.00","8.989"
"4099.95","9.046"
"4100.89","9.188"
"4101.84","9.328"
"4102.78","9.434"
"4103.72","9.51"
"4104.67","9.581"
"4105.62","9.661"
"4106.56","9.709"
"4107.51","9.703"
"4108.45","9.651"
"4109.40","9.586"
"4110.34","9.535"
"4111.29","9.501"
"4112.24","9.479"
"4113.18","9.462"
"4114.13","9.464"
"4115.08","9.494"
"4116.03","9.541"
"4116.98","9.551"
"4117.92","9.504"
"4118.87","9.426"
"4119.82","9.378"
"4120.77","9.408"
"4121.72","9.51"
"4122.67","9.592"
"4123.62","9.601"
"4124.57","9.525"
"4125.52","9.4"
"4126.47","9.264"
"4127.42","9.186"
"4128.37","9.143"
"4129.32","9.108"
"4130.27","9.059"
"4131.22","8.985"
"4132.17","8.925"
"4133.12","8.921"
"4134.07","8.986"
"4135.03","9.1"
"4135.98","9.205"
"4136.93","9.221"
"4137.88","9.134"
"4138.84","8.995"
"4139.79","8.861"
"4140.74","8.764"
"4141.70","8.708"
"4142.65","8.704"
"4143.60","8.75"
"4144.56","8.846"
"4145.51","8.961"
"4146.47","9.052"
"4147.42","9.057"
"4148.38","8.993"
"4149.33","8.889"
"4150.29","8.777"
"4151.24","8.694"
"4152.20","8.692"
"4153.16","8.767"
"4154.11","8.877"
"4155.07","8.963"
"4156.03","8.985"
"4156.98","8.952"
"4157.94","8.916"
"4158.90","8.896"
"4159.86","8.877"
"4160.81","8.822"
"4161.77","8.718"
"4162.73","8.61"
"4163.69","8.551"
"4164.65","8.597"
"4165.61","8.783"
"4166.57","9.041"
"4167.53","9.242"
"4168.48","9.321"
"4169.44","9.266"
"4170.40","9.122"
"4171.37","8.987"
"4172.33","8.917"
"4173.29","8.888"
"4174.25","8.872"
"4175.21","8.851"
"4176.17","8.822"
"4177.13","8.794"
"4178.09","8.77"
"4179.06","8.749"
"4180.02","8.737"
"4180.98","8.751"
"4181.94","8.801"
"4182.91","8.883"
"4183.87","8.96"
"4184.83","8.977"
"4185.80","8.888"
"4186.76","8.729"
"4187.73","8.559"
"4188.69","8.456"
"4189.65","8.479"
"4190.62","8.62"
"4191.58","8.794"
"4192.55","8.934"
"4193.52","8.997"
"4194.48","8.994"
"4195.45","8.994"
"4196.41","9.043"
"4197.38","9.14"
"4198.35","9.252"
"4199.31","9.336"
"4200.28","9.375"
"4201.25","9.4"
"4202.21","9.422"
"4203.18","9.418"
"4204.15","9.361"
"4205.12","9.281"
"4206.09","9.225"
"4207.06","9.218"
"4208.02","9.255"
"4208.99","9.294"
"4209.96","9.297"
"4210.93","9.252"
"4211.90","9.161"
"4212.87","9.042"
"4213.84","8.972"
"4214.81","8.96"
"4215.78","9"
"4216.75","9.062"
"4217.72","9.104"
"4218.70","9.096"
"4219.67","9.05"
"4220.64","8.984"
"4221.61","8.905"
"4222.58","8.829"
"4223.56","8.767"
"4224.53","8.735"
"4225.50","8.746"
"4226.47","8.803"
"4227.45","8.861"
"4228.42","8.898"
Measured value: -0.68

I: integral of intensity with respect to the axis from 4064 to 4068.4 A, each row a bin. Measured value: 42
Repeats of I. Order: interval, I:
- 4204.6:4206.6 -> 18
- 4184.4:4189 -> 40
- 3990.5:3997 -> 64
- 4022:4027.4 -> 48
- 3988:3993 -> 50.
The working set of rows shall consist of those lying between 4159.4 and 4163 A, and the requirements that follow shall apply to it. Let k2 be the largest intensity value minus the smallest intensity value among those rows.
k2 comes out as 0.27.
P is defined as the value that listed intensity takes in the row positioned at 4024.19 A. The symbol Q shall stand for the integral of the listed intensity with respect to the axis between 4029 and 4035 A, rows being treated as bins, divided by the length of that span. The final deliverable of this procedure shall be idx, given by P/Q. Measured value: 0.93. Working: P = 8.818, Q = 9.48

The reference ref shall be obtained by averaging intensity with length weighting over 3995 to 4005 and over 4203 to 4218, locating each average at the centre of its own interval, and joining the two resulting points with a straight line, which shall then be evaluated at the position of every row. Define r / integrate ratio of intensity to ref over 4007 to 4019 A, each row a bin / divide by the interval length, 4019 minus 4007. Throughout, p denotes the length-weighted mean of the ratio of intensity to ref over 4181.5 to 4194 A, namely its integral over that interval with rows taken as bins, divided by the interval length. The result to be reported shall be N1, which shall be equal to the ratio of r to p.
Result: 0.99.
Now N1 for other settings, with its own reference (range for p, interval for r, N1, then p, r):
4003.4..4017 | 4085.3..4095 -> 1.05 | 0.97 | 1.02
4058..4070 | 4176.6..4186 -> 0.95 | 1.01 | 0.96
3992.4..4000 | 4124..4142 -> 0.97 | 1.01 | 0.98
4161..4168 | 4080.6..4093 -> 1.09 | 0.95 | 1.03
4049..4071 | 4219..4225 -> 0.97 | 1.01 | 0.97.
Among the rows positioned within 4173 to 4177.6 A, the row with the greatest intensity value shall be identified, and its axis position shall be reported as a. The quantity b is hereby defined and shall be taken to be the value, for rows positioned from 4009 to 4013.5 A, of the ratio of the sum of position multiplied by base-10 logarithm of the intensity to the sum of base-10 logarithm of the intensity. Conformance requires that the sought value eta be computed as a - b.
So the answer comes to 162.1 A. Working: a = 4173.29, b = 4011.2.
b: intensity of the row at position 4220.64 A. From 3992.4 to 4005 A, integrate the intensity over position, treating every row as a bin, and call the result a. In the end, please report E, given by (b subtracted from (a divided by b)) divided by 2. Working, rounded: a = 121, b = 8.984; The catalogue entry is 2.2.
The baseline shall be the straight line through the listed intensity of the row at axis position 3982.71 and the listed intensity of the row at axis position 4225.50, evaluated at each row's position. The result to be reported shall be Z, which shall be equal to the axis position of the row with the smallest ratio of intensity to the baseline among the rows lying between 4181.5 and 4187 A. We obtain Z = 4186.76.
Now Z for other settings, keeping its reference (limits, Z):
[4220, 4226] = 4224.53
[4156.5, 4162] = 4161.77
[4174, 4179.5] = 4179.06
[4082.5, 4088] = 4082.99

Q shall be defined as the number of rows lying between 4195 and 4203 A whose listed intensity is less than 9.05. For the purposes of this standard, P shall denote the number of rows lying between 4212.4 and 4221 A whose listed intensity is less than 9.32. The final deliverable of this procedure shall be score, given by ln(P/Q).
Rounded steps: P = 9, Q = 2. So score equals 1.5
